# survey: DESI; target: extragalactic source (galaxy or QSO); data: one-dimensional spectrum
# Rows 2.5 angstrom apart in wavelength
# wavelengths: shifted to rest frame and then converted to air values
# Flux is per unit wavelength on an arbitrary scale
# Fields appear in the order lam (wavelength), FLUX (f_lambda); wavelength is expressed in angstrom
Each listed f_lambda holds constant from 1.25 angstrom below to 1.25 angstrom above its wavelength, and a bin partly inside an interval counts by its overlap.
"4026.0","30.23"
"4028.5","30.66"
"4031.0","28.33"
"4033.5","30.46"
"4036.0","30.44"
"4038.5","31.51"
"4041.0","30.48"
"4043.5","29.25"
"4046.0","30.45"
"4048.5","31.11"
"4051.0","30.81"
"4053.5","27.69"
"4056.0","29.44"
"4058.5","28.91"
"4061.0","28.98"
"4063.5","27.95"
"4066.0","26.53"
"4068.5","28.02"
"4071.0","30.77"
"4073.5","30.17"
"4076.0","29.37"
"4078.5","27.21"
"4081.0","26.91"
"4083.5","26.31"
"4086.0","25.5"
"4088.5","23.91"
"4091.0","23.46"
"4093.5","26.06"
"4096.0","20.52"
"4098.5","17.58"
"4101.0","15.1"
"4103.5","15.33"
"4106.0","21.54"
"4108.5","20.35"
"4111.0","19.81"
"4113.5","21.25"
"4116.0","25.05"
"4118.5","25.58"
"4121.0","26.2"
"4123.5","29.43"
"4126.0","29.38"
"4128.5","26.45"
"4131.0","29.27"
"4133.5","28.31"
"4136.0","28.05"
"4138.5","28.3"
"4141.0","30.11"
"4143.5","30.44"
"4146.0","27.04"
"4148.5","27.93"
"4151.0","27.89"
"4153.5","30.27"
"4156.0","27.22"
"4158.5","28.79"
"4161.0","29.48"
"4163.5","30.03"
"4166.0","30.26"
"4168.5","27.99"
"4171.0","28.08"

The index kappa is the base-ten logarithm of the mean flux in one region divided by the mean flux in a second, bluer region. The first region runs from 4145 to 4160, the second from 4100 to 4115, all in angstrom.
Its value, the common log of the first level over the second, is 0.17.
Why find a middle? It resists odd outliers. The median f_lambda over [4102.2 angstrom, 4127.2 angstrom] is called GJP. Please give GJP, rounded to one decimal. 23.3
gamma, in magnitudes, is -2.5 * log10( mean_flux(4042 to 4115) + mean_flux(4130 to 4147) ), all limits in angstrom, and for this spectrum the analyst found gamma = -4.34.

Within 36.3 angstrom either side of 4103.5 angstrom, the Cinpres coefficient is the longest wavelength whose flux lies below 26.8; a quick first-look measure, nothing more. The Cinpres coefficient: 4128.5 angstrom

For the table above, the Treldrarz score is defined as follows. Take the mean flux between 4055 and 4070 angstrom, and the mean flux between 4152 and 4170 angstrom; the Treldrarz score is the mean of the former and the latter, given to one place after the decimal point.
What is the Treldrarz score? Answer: 28.7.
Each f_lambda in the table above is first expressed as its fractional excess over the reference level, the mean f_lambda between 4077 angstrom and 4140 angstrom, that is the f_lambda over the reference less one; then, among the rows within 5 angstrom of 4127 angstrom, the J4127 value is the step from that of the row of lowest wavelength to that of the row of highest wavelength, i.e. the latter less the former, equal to -0.01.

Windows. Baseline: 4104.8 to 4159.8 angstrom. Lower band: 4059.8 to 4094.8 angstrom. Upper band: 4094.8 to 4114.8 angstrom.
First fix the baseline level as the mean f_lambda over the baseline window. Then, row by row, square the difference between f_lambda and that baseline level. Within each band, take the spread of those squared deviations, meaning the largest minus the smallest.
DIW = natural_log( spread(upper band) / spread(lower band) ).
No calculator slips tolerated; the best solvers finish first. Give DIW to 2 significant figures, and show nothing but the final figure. 1.9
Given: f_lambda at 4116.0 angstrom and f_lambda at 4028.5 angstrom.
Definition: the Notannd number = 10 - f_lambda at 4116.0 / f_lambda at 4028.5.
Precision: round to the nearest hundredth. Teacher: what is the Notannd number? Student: 9.18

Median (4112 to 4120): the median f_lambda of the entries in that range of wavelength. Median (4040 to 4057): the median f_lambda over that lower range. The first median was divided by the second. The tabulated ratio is 0.82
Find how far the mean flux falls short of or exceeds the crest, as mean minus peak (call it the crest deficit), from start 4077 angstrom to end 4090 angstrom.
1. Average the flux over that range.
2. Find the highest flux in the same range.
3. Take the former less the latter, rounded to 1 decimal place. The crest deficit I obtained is -1.2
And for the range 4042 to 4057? -1.3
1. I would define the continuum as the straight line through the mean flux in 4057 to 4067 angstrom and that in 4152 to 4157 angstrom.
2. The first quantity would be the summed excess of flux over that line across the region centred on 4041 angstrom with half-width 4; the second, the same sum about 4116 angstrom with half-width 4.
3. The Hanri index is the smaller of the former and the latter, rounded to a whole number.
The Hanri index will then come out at -14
